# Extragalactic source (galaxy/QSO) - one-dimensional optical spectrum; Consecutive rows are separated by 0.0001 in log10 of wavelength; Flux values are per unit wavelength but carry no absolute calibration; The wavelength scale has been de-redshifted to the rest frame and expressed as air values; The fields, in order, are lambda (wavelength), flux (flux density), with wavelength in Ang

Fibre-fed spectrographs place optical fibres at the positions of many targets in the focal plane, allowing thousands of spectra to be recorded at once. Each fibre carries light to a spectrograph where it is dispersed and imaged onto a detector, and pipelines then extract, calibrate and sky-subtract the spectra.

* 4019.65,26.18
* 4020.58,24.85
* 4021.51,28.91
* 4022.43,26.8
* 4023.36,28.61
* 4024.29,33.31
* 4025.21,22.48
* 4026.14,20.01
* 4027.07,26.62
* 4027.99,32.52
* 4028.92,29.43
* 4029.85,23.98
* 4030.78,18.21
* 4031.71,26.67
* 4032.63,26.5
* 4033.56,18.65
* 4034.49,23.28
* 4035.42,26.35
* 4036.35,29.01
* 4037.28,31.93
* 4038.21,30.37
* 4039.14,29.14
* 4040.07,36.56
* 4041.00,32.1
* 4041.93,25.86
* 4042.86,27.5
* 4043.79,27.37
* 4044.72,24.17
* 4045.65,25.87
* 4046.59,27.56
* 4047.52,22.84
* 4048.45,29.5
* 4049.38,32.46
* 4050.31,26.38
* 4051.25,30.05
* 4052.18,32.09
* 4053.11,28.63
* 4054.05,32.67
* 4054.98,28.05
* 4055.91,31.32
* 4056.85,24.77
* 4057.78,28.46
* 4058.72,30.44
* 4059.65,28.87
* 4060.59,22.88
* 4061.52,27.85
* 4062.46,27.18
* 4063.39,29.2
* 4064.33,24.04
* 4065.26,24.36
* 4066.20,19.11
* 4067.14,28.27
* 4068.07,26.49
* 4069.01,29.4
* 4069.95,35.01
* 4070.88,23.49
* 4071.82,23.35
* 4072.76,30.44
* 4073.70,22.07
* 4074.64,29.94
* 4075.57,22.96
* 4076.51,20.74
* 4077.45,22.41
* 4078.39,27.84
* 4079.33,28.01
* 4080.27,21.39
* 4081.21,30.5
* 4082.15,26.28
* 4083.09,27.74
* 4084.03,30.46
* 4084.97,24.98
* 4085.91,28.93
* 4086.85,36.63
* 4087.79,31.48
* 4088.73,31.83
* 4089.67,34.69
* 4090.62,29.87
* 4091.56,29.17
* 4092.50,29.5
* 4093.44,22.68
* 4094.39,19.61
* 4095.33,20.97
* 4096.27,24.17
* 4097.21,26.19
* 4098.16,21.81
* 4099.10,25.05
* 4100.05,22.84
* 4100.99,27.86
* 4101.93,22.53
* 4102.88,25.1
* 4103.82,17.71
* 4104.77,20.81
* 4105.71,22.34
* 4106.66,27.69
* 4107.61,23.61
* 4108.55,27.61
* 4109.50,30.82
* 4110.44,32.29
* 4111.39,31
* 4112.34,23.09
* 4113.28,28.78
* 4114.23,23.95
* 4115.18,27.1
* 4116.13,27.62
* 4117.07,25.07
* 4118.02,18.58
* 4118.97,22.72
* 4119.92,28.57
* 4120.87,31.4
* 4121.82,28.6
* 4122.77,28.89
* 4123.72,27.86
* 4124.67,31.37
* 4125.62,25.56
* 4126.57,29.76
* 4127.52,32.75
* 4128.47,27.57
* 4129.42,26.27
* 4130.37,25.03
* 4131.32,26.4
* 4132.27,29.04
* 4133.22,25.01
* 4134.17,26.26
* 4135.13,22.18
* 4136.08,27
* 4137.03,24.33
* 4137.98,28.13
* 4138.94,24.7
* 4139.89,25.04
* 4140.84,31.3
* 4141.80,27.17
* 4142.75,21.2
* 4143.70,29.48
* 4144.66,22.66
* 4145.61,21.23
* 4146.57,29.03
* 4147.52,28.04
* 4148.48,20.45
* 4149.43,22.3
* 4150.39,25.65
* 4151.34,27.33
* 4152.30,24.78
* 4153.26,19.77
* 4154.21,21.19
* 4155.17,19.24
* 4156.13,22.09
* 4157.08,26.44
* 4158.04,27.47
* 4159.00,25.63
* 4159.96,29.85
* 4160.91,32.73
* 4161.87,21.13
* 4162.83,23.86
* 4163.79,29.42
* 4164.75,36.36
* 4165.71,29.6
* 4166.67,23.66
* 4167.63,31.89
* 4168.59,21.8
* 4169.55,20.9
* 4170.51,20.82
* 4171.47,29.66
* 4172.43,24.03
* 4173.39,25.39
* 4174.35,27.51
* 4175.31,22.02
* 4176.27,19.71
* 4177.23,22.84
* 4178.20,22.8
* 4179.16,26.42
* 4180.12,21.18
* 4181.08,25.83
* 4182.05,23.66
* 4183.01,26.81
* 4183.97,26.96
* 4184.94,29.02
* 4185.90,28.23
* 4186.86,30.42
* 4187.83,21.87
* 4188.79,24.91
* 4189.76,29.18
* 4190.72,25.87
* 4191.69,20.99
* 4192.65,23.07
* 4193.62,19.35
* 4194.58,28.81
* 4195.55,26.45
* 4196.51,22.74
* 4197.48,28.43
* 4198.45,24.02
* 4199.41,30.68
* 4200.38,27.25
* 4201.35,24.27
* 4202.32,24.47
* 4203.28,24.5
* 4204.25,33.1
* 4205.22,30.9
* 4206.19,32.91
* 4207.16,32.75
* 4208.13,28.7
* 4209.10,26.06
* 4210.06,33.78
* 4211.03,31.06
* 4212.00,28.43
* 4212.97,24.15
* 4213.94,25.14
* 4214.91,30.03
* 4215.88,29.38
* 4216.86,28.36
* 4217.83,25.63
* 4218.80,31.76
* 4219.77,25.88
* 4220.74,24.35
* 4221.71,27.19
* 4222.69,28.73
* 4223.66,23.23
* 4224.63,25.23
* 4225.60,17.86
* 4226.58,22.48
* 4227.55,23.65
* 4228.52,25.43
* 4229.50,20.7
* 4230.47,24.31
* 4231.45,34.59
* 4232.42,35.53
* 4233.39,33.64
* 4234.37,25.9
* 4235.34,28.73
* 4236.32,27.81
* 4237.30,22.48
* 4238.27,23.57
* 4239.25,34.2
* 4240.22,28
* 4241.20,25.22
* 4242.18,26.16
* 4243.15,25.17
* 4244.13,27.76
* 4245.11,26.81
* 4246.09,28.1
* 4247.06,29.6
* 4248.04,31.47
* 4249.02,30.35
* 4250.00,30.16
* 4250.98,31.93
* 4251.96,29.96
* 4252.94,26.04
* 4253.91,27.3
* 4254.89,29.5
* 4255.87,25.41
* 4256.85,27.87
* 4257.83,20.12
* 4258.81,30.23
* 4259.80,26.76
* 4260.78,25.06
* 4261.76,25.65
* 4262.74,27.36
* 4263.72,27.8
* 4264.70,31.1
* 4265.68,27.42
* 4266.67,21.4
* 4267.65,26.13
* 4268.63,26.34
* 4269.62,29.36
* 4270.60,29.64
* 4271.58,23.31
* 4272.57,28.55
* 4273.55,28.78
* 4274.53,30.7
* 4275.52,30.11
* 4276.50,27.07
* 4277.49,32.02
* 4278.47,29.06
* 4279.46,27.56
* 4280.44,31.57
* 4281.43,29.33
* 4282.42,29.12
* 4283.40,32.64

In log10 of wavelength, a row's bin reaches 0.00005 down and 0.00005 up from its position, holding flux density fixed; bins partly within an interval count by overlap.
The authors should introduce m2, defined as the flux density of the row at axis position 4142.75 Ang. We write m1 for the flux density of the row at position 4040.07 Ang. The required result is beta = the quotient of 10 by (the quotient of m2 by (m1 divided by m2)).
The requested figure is 0.81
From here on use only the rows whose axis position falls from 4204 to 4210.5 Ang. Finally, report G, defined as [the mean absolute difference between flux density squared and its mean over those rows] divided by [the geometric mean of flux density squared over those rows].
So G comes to 0.14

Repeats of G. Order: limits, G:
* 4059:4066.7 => 0.22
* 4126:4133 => 0.15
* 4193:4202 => 0.22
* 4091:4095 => 0.33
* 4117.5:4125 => 0.23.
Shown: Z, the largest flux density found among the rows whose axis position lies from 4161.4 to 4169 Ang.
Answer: 36.36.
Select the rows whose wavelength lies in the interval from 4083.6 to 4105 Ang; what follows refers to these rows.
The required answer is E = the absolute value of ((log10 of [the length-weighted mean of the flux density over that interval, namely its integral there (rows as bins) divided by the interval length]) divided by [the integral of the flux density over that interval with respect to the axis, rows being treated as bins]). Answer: 0.0025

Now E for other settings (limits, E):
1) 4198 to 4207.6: 0.0053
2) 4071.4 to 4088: 0.0032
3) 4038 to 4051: 0.0039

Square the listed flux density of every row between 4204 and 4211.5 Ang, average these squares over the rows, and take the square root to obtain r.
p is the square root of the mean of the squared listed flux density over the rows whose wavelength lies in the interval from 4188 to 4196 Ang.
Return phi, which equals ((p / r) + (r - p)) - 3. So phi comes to 4.0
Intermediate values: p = 25.0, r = 31.3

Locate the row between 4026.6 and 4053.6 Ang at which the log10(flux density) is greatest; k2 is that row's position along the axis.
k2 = 4040.07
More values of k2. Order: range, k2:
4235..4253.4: 4239.25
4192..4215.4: 4210.06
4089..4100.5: 4089.67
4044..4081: 4069.95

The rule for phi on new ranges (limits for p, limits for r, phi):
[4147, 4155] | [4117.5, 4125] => 1.6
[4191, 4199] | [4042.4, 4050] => 0.8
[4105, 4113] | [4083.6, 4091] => 1.6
